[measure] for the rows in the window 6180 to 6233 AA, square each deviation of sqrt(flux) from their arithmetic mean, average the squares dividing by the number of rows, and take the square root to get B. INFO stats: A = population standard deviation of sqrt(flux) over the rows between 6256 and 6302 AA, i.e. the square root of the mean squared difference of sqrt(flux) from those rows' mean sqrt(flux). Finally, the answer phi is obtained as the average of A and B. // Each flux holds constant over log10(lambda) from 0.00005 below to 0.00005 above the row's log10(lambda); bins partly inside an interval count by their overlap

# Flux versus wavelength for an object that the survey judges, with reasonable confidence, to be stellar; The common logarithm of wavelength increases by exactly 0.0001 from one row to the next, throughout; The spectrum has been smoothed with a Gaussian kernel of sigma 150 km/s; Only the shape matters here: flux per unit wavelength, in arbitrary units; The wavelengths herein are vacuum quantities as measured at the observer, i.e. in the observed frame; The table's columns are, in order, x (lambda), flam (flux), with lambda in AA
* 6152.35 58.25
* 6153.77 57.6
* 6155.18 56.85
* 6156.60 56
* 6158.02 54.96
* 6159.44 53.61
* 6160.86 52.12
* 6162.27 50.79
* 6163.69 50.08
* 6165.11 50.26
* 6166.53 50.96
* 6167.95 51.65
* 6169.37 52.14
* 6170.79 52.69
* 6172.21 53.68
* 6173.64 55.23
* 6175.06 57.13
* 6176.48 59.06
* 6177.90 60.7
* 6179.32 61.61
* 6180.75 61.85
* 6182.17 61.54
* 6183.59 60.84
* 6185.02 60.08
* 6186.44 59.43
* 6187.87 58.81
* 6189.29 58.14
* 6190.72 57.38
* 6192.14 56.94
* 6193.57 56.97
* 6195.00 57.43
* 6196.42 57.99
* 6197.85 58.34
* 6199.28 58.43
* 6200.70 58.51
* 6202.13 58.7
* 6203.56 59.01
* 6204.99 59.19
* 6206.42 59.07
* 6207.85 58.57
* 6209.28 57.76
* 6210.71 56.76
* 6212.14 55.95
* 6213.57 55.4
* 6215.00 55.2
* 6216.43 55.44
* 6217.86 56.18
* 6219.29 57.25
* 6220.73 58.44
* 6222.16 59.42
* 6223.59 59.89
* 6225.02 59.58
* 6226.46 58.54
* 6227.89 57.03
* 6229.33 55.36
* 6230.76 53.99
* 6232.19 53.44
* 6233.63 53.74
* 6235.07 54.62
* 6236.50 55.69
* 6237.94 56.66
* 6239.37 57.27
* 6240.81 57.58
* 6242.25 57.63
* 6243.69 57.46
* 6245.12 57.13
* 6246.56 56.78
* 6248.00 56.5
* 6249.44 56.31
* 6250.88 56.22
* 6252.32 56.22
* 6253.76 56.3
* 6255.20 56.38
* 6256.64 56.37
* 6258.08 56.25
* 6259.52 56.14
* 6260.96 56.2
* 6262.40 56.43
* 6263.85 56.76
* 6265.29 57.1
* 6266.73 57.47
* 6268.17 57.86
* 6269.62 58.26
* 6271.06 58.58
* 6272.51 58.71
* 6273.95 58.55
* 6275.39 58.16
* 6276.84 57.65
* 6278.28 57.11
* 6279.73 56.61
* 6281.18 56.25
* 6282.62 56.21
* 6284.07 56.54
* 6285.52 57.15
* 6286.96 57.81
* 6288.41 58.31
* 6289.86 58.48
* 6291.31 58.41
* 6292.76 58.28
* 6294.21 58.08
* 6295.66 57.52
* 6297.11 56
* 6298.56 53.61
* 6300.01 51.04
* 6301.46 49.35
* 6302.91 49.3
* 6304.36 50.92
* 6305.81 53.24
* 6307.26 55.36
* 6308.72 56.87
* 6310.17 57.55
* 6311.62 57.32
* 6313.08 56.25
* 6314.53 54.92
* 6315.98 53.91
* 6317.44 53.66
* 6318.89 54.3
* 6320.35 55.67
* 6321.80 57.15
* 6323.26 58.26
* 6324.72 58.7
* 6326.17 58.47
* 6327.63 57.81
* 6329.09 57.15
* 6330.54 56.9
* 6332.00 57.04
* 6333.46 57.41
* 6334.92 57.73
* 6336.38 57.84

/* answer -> 0.131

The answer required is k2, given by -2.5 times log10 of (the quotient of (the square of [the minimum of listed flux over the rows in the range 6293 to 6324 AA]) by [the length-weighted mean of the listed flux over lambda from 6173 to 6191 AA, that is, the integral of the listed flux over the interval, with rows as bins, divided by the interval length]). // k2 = -4.03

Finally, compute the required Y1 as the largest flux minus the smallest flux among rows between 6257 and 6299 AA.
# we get 5.1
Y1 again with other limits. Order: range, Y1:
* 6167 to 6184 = 10.2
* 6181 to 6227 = 6.3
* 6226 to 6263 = 5.1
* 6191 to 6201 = 1.6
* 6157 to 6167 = 4.9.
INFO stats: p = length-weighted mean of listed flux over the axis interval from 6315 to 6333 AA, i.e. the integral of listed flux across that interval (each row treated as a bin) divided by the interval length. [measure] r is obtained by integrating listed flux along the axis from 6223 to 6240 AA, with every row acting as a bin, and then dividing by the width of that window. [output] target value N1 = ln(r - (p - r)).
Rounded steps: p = 56.6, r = 56.3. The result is 4.03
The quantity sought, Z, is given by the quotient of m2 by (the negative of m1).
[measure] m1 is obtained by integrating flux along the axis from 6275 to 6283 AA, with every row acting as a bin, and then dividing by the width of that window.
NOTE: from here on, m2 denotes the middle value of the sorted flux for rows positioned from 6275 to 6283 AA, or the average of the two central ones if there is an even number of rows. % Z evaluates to -0.998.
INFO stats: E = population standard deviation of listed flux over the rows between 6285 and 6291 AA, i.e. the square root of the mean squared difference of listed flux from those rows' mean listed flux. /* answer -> 0.52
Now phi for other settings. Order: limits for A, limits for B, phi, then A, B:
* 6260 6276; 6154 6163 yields 0.101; 0.06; 0.14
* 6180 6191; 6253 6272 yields 0.076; 0.10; 0.05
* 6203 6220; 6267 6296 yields 0.075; 0.10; 0.05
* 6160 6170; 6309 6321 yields 0.074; 0.05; 0.09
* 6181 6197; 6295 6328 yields 0.144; 0.10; 0.19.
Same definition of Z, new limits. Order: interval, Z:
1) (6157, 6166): -0.988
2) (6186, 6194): -0.998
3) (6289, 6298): -1.009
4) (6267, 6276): -1.001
